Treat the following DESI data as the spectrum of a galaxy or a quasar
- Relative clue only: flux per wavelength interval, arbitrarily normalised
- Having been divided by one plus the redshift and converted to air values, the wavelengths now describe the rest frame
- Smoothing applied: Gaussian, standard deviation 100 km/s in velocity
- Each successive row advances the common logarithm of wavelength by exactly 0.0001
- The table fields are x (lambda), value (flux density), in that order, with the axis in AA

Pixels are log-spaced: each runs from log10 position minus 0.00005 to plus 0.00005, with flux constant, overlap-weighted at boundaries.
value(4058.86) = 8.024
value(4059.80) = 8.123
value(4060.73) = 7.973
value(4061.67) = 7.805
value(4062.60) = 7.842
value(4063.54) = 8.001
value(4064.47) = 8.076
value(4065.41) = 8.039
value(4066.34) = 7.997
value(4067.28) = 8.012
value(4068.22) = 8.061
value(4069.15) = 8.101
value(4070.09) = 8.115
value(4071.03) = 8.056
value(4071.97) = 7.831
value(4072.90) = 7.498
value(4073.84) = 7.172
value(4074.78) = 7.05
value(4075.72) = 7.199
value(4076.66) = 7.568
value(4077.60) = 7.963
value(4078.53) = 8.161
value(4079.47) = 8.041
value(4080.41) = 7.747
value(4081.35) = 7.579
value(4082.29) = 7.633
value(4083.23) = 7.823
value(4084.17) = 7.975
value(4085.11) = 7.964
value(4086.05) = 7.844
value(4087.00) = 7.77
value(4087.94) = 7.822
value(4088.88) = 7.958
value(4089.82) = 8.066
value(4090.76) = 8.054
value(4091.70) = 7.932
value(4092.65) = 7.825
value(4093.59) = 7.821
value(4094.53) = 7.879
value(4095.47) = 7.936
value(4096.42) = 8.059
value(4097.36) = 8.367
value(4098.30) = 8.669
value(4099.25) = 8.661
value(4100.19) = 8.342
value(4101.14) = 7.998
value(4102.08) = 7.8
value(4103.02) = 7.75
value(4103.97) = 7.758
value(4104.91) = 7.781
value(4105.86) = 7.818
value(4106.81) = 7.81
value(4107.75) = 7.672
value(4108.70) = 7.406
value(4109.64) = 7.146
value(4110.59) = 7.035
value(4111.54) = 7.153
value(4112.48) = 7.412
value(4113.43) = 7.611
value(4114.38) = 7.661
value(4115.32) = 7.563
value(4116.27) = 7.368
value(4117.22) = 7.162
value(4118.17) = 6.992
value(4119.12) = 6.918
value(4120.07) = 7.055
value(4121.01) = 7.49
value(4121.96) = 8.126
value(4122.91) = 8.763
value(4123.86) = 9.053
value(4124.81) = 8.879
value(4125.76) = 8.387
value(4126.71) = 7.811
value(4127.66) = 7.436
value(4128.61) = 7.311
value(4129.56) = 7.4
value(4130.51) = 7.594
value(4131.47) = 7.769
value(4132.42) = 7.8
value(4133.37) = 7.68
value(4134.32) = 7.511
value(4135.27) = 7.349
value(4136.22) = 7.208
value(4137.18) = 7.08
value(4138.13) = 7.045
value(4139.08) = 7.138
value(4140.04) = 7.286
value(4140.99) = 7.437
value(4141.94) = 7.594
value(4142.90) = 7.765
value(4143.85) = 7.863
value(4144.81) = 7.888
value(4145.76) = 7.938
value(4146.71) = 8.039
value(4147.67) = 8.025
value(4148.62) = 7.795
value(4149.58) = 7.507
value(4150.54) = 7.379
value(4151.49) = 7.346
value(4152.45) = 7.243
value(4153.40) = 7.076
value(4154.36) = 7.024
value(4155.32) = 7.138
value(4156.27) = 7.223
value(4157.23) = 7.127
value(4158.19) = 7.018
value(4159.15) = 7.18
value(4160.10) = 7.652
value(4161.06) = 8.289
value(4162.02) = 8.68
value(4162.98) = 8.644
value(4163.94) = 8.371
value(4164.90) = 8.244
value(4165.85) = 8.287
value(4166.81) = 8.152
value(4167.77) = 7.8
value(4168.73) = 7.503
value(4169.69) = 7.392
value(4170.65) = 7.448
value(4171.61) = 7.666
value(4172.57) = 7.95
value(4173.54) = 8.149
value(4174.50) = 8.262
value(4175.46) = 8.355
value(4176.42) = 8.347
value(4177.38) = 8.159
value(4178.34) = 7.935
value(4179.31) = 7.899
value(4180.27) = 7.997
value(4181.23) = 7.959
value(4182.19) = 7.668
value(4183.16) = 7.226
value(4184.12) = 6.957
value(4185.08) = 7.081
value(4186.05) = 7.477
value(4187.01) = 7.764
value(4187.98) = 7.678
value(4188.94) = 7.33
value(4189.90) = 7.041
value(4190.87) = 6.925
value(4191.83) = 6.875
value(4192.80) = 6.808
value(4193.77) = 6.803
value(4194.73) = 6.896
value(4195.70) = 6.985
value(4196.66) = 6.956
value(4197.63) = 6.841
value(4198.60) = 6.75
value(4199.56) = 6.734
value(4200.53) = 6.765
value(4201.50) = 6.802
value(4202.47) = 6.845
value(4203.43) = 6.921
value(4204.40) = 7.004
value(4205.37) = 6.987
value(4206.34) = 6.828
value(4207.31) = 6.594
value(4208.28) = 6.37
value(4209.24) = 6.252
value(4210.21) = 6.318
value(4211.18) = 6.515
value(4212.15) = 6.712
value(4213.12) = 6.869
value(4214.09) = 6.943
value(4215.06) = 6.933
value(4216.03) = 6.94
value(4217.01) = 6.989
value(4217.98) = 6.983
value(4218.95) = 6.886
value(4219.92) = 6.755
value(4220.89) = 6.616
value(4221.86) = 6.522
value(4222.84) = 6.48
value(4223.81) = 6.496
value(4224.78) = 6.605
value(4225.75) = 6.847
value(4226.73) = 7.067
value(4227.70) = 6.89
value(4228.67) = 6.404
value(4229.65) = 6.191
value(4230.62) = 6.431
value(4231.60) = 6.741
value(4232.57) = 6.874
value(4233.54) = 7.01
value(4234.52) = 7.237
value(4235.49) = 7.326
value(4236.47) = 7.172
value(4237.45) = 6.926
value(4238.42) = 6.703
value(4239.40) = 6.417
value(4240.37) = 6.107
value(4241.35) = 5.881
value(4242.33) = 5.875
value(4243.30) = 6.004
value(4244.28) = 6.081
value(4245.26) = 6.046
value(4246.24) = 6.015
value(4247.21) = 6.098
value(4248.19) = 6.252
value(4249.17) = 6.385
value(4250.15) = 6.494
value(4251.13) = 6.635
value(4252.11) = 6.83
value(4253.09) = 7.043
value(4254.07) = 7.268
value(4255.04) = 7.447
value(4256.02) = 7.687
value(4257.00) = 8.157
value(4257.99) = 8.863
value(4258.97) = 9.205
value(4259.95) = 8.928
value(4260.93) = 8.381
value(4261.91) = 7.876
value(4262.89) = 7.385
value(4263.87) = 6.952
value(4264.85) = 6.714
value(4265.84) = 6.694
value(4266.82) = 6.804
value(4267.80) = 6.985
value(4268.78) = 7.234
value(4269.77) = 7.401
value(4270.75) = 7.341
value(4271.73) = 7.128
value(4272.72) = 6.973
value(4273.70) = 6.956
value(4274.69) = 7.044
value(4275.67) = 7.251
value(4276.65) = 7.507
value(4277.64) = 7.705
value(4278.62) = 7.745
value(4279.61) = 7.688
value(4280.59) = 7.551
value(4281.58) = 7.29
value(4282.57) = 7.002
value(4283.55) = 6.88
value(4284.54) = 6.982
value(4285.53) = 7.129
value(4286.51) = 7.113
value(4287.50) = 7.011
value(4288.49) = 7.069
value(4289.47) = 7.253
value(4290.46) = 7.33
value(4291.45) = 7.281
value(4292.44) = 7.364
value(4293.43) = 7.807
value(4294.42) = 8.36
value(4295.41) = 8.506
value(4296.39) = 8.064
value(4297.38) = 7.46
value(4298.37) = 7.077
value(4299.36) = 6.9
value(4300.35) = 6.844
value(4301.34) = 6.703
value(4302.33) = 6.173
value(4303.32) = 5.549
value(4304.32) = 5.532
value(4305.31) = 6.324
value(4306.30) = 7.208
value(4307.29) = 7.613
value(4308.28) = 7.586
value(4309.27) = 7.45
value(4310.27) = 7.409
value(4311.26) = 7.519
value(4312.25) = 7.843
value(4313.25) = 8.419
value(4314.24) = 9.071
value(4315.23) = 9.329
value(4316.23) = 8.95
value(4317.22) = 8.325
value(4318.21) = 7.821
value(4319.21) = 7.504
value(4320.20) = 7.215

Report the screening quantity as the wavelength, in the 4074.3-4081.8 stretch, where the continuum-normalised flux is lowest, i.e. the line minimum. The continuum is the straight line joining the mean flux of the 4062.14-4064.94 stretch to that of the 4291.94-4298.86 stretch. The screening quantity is 4074.78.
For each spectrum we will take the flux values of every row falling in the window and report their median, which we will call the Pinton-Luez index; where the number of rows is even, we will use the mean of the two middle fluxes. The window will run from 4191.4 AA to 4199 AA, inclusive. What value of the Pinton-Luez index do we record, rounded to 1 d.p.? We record 6.9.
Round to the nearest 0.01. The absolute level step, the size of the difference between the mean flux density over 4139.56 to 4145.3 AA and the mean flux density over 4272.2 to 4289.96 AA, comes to 0.41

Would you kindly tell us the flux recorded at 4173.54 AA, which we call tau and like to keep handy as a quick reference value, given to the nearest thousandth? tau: 8.149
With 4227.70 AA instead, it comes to 6.890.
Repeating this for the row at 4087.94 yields 7.822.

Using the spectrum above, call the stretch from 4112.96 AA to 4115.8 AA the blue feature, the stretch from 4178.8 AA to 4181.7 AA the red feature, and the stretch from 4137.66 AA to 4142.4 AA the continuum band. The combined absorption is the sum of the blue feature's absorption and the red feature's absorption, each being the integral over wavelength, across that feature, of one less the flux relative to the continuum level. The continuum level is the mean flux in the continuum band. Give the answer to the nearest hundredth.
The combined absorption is -0.38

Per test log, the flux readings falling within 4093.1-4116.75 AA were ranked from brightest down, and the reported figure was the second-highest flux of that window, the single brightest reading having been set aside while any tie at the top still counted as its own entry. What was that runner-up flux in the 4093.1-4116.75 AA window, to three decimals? 8.661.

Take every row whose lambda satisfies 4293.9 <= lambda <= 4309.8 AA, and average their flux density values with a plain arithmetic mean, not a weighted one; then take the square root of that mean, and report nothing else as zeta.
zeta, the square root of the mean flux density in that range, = 2.66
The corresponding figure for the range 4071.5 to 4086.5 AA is 2.77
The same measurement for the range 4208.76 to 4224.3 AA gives 2.59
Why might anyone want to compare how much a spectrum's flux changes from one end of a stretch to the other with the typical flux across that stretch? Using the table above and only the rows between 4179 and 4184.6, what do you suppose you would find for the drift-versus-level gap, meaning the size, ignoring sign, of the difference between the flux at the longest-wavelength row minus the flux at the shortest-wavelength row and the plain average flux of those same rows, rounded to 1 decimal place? 8.6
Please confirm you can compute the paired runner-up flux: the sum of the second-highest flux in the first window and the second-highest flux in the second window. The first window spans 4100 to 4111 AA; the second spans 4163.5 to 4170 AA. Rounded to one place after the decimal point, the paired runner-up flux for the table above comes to 16.3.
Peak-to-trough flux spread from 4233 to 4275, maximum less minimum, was 3.3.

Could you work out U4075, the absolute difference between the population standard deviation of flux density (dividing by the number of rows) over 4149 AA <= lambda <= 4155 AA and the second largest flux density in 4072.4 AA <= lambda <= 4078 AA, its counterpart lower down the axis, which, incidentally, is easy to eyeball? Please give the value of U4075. 7.4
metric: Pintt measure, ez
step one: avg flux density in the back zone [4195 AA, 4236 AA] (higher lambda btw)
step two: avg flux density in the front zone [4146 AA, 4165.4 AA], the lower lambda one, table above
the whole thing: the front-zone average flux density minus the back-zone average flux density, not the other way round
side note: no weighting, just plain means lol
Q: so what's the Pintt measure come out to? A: 0.9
